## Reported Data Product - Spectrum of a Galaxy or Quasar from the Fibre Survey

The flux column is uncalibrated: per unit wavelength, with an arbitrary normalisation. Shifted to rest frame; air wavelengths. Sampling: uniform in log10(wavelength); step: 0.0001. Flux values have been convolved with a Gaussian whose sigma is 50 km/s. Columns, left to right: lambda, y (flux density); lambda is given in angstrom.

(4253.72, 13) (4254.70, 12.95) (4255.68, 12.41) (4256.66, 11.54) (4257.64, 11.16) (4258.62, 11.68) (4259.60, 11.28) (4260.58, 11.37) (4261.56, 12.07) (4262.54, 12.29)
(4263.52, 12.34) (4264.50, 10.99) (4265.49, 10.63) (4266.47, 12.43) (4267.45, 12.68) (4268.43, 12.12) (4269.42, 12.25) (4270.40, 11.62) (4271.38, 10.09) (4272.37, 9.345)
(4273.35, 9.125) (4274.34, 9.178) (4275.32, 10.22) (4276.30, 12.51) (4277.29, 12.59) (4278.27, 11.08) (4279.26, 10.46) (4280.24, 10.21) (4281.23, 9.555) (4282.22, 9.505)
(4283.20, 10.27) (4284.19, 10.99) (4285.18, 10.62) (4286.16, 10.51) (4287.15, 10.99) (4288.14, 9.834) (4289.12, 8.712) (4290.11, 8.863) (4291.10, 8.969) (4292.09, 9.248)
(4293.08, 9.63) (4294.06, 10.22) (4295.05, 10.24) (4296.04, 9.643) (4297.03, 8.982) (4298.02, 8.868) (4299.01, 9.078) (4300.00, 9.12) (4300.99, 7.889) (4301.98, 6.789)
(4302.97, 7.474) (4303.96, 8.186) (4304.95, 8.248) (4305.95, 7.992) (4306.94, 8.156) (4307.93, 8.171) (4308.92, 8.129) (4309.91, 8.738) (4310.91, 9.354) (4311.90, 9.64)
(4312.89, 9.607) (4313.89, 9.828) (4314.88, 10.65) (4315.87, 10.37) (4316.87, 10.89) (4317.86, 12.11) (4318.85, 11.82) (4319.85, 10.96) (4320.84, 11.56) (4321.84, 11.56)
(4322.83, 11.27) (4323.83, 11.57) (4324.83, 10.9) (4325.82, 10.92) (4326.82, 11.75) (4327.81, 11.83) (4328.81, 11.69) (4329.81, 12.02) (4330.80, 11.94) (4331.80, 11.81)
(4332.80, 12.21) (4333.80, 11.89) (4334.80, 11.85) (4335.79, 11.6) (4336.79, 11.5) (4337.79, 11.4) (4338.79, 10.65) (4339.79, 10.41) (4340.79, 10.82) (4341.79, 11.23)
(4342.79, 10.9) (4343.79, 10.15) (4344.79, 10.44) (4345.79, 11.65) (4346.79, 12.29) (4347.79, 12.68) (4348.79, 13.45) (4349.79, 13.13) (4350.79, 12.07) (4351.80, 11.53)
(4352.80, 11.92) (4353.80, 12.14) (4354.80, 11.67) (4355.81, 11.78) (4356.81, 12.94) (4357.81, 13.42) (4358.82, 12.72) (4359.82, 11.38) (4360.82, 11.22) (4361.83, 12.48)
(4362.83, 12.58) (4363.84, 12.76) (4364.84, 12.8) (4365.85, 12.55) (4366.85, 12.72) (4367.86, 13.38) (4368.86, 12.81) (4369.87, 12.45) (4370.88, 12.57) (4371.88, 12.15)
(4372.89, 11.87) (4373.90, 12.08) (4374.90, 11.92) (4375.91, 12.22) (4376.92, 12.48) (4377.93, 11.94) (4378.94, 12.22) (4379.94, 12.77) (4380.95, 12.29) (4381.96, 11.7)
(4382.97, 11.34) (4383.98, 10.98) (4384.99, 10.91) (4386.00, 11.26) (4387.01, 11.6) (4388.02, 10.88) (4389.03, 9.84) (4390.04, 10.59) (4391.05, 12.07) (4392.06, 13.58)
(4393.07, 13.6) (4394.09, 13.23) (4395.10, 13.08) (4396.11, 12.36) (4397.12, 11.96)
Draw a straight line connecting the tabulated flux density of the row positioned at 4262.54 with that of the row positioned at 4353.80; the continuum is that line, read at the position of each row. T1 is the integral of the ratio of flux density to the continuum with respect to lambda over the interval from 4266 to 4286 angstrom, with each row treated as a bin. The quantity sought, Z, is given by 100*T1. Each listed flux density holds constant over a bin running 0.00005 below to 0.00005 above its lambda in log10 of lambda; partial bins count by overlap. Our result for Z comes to 1767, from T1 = 17.7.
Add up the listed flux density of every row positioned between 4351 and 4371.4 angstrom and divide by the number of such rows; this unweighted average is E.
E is 12.4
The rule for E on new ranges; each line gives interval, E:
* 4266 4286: 10.8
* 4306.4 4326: 10.3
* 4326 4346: 11.4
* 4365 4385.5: 12.2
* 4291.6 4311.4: 8.7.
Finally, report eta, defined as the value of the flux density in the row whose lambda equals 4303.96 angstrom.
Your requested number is 8.186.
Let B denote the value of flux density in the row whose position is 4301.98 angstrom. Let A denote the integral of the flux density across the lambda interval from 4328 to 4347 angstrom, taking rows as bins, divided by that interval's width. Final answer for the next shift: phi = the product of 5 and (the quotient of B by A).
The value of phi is 3.0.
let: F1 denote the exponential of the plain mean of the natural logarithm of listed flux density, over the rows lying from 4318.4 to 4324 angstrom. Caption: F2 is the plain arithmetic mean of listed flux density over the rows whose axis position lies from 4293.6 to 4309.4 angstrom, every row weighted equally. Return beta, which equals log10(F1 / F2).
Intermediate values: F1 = 11.5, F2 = 8.6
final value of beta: 0.13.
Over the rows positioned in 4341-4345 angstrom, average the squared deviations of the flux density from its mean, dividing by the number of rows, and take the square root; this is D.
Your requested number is 0.4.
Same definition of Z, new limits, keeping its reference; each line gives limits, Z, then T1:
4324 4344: 1872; 18.7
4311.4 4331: 1790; 17.9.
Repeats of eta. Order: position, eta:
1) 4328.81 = 11.69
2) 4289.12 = 8.712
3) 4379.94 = 12.77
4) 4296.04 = 9.643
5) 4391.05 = 12.07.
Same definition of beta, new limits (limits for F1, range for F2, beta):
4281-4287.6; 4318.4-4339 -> -0.05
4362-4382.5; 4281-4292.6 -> 0.10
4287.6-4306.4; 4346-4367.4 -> -0.15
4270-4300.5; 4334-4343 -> -0.05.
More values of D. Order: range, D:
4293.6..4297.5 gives 0.5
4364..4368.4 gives 0.3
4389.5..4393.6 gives 1.2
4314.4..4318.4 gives 0.7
